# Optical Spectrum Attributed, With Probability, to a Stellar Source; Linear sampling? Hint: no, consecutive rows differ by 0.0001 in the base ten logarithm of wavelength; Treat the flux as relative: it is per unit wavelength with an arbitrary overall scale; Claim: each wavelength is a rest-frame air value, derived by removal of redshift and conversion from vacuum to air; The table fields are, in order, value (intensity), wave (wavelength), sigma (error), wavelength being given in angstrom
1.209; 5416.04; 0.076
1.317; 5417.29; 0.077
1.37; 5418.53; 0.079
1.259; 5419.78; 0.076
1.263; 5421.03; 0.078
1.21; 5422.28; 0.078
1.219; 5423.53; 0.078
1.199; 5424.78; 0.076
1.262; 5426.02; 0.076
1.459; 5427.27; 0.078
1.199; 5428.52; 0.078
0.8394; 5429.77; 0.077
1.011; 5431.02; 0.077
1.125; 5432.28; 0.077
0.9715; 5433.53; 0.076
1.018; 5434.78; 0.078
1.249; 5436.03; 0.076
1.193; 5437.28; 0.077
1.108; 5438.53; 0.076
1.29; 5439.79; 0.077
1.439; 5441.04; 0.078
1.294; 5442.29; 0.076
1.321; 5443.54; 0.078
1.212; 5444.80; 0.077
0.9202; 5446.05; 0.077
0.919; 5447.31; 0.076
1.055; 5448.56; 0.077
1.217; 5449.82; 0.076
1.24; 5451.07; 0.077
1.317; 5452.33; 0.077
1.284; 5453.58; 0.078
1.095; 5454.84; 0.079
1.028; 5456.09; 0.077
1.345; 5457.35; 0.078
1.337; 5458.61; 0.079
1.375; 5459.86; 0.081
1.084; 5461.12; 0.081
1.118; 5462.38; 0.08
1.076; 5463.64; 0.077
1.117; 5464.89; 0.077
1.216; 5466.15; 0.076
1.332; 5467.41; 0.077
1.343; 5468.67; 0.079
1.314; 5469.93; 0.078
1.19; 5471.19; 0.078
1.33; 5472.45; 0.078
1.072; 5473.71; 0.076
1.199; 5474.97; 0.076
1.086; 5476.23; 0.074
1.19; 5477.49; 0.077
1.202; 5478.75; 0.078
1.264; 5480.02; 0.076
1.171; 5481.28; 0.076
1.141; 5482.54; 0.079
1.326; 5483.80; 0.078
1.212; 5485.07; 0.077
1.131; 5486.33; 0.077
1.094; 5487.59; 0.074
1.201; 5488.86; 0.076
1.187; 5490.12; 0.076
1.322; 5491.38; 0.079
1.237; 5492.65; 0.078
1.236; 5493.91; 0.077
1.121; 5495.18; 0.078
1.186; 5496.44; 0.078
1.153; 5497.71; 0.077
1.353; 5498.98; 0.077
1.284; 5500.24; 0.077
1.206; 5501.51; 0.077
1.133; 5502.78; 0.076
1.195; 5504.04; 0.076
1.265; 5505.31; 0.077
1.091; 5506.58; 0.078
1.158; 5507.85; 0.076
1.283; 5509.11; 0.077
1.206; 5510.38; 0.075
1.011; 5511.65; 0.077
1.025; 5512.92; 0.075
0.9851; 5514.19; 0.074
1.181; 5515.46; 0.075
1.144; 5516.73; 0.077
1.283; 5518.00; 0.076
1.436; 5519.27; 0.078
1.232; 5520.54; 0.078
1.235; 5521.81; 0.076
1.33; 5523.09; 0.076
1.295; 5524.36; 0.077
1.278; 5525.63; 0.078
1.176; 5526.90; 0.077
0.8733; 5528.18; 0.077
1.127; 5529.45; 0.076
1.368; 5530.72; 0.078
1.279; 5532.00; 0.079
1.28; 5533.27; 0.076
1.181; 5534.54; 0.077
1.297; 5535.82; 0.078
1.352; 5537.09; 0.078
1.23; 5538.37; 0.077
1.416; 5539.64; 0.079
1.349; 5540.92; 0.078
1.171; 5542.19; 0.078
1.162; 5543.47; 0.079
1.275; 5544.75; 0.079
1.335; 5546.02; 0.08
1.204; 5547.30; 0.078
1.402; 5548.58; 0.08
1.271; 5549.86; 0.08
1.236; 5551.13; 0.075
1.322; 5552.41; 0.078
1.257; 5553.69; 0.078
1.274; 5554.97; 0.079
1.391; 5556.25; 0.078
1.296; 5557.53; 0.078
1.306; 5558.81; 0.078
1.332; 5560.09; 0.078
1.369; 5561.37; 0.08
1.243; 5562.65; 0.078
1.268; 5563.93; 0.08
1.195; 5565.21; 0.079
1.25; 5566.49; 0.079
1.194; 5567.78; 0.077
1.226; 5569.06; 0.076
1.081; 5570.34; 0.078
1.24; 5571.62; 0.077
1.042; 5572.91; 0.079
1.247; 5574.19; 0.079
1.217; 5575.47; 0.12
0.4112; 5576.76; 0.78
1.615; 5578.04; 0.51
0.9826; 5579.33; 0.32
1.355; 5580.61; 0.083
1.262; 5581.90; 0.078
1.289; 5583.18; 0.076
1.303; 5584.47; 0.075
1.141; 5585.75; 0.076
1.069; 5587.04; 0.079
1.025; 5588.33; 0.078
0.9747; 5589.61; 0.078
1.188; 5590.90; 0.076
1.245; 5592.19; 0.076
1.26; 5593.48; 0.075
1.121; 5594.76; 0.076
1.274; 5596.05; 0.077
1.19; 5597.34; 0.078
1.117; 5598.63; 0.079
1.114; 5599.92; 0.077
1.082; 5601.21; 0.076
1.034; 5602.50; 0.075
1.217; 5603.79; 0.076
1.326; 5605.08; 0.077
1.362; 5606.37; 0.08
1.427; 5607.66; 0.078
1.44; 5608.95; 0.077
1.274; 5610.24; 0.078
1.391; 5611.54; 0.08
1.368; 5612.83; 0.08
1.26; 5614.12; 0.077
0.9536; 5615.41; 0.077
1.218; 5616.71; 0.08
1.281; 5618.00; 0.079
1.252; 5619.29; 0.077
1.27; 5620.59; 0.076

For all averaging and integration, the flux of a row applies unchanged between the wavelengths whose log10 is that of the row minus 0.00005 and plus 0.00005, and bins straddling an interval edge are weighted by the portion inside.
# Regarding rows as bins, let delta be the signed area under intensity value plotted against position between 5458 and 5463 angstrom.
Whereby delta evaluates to 6.14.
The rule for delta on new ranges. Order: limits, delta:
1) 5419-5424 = 6.20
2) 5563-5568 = 6.15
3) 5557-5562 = 6.63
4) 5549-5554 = 6.39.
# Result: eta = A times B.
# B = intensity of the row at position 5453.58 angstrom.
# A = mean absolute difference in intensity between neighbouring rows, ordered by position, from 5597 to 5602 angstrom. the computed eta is 0.05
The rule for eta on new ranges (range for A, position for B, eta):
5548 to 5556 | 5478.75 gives 0.08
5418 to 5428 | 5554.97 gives 0.08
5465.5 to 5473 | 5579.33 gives 0.08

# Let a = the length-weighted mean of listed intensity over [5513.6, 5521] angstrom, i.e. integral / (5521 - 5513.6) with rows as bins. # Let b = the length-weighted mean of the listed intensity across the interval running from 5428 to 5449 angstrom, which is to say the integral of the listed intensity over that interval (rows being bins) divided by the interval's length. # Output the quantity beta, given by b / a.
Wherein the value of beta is 0.93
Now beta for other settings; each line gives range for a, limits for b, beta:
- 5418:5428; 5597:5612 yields 0.98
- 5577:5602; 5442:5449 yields 0.95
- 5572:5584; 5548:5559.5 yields 1.12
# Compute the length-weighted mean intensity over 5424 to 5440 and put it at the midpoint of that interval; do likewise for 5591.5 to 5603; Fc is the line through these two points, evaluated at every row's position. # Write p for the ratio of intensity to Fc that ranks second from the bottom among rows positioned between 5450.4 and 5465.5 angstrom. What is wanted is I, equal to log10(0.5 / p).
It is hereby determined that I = -0.273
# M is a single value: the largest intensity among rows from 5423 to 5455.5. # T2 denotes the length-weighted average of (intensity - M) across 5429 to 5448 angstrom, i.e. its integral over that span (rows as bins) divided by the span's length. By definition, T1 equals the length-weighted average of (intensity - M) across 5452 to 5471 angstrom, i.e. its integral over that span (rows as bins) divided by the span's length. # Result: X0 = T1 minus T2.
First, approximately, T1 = -0.236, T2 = -0.33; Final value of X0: 0.10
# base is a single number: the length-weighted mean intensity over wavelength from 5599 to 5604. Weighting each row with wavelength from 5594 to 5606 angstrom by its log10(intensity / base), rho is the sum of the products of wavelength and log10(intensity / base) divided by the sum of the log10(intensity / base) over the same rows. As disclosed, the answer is 5600.5 angstrom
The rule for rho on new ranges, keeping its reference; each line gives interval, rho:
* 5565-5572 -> 5568.1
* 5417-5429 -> 5422.7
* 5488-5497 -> 5492.2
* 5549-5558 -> 5554.0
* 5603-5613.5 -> 5608.7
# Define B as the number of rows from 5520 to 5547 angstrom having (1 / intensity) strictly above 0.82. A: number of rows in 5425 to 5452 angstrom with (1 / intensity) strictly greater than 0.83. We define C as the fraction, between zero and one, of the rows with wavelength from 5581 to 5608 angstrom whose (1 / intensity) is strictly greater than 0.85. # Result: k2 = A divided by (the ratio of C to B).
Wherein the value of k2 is 154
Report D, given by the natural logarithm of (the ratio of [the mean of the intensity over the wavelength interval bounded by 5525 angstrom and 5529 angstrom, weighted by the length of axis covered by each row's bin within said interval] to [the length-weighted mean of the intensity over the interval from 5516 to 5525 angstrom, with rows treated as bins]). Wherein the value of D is -0.14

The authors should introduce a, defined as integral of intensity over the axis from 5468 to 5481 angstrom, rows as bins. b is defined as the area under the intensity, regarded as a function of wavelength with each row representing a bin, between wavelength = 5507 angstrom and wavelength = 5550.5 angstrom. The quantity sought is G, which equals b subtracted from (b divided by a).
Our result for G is -50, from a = 16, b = 54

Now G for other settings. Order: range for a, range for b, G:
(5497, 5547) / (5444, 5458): -16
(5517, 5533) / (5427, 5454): -30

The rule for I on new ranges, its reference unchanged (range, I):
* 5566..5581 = -0.229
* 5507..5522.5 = -0.244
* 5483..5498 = -0.290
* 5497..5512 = -0.277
